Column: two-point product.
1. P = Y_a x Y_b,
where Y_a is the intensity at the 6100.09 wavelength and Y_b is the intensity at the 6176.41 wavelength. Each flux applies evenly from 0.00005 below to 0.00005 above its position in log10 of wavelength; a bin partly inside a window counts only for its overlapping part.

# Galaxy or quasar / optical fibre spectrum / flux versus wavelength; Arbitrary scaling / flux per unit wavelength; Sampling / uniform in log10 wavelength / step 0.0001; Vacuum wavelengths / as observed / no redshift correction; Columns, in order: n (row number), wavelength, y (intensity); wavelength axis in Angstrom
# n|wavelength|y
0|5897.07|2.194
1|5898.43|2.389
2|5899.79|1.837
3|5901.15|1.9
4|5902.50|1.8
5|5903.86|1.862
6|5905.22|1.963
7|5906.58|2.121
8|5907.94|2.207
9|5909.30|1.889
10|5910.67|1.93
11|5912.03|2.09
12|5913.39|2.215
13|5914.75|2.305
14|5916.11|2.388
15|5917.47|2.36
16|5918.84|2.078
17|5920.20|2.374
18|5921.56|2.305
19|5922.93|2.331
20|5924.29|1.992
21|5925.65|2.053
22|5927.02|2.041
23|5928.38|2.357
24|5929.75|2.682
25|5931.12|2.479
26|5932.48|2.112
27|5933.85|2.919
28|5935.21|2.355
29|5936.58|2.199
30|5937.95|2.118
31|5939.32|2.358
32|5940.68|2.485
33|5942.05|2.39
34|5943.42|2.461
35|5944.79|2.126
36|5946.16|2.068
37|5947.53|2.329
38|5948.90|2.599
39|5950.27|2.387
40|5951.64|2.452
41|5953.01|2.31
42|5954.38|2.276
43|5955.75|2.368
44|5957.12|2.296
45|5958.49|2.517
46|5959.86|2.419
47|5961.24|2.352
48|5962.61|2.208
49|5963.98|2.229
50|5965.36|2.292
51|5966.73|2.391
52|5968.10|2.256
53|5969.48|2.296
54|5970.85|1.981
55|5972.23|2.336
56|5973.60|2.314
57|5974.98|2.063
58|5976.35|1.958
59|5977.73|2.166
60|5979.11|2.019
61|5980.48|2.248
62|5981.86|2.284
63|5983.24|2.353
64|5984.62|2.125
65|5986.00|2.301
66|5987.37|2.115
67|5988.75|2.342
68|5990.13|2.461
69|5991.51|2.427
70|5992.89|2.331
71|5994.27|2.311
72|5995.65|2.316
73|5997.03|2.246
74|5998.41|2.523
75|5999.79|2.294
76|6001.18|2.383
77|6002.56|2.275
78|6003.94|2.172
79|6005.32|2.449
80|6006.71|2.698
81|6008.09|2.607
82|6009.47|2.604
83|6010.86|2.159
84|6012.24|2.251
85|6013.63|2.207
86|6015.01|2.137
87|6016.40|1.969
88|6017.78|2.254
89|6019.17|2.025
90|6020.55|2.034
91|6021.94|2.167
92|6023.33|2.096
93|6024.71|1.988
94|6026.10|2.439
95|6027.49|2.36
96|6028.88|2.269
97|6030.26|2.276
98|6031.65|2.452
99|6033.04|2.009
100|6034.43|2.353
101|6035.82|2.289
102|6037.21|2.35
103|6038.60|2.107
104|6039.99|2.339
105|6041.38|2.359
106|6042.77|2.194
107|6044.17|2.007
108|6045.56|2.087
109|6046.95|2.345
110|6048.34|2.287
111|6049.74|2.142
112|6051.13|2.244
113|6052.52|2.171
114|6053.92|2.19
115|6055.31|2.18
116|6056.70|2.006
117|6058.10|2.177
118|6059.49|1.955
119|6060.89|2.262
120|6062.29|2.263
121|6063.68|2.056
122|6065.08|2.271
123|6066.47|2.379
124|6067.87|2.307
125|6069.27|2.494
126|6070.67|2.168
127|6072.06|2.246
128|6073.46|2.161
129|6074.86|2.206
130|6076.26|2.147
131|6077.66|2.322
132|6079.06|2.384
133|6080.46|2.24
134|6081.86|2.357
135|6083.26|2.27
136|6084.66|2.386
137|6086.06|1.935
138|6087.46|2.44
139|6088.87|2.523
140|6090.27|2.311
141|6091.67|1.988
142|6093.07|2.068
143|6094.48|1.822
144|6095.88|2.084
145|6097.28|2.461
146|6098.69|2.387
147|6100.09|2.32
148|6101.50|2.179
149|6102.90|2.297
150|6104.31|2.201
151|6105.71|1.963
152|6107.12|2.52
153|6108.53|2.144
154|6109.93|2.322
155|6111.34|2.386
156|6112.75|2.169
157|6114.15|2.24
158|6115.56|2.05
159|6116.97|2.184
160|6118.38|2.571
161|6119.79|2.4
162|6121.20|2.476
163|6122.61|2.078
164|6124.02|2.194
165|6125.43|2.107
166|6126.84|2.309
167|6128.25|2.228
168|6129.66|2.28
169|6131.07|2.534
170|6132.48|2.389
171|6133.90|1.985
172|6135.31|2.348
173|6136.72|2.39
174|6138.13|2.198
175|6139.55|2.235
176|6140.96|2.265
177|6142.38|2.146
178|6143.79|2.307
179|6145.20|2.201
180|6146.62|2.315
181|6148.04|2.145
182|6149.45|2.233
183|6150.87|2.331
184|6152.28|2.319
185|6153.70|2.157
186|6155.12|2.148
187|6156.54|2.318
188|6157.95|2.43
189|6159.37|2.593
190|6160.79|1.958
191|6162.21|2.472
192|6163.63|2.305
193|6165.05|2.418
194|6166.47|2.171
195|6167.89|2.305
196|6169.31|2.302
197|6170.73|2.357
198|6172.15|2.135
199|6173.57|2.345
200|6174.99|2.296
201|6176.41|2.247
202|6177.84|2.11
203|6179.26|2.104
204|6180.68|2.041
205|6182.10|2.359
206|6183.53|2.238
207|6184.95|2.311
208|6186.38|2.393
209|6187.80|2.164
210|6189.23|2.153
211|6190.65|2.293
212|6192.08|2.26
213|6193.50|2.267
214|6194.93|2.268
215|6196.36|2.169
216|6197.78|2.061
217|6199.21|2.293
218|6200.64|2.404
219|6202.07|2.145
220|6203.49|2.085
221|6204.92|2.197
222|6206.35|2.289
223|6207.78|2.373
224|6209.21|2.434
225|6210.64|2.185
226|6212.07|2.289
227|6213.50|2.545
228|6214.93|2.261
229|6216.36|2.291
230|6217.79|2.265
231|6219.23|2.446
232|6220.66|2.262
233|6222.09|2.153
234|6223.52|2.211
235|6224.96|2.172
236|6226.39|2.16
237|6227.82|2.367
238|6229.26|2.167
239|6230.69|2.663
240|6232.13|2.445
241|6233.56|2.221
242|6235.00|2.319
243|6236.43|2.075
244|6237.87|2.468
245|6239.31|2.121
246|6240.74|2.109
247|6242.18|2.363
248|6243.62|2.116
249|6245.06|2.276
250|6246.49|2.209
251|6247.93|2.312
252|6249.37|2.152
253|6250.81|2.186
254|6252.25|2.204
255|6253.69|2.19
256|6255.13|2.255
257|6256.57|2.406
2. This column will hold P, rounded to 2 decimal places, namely 5.21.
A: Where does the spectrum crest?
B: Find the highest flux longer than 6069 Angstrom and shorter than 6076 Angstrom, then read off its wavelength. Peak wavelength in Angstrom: 6069.27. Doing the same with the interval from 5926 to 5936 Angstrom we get 5933.85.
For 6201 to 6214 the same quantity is 6213.50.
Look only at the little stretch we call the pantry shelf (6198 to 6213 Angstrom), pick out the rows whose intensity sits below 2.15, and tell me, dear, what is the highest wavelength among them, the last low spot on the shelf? 6203.49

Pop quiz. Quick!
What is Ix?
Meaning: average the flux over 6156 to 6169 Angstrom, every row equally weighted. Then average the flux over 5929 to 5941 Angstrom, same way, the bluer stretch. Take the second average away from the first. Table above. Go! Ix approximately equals -0.08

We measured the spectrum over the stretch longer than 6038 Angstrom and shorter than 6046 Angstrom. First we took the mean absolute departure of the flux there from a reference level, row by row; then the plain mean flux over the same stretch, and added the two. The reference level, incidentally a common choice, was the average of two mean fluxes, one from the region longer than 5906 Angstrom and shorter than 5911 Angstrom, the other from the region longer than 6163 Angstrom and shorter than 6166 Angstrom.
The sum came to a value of 2.30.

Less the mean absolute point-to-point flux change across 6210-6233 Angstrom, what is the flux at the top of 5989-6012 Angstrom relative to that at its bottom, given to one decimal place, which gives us -0.5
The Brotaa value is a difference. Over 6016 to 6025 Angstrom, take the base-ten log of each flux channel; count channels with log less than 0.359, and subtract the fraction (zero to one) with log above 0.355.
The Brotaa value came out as 7.0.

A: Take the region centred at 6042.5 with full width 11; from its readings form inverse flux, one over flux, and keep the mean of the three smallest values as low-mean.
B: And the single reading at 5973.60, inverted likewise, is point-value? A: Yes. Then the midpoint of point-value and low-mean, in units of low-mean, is 1.01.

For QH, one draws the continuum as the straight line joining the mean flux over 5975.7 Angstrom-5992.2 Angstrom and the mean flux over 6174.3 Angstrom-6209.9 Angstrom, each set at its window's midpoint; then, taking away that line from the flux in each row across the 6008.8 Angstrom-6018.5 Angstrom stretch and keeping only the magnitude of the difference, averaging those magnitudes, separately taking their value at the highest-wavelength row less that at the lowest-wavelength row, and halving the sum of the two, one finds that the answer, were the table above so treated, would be -0.11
